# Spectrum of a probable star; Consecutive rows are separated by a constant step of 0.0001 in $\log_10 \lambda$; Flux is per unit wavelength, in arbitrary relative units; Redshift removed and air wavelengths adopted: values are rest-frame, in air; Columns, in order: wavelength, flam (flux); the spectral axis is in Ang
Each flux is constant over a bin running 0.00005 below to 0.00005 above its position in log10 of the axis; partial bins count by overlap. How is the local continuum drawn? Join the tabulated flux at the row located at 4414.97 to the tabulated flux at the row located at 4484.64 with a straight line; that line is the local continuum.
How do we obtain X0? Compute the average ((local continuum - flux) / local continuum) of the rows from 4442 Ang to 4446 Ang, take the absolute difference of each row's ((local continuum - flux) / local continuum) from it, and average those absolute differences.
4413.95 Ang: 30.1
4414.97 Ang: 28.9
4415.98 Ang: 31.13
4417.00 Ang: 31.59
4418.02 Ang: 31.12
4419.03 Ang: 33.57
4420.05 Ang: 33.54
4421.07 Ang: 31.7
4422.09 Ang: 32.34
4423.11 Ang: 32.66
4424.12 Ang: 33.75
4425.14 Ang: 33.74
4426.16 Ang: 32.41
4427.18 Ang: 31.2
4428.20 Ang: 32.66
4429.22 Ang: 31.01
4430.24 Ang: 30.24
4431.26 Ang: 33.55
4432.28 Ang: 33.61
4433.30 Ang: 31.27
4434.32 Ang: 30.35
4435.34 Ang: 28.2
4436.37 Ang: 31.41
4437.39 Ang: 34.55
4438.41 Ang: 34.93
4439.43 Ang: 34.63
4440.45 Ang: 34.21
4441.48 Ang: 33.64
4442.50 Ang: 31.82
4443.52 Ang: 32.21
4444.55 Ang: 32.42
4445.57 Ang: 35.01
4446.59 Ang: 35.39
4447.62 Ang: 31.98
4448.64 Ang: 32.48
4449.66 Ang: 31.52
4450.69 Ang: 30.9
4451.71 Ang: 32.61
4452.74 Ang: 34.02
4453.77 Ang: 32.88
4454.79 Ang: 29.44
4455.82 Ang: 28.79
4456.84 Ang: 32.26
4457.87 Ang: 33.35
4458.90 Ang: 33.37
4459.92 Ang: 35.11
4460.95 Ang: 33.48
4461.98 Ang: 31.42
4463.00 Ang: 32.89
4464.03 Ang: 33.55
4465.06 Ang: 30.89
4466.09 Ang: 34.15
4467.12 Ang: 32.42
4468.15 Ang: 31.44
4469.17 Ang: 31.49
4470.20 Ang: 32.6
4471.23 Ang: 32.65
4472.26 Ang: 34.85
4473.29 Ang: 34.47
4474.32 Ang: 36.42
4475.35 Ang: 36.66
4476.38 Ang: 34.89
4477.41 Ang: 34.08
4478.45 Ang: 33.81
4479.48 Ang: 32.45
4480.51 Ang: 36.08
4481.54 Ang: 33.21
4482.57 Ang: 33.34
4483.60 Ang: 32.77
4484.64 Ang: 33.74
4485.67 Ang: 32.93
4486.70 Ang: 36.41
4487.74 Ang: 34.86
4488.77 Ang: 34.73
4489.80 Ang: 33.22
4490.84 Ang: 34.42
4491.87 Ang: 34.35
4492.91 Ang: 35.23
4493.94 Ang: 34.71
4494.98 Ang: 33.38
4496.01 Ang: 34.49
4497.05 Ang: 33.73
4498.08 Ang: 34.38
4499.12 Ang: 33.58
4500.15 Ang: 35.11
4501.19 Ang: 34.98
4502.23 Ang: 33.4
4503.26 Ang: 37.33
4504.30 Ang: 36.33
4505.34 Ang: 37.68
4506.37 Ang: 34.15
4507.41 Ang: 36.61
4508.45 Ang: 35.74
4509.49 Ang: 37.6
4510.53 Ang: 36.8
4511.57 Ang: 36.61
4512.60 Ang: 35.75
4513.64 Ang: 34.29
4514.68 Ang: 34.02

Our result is 0.033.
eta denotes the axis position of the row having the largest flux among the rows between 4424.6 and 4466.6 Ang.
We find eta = 4446.59 Ang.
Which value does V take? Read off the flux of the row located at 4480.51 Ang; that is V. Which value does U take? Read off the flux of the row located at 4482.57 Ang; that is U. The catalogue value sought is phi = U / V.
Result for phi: 0.92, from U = 33.34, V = 36.08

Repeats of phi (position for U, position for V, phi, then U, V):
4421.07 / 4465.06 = 1.03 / 31.7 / 30.89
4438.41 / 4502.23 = 1.05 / 34.93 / 33.4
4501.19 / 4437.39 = 1.01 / 34.98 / 34.55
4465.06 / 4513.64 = 0.90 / 30.89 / 34.29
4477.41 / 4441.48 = 1.01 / 34.08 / 33.64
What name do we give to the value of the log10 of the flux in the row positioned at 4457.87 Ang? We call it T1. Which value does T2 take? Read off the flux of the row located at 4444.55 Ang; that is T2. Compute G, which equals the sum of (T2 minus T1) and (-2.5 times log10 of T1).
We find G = 30.4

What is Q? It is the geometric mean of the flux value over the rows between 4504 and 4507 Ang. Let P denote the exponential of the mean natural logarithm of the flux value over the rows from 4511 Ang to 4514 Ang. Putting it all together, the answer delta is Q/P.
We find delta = 1.01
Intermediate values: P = 35.5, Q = 36.0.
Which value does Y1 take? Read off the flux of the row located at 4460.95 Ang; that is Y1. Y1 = 33.48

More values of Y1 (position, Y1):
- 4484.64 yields 33.74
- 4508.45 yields 35.74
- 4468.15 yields 31.44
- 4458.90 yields 33.37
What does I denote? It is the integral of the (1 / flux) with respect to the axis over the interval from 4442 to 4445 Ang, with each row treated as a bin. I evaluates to 0.093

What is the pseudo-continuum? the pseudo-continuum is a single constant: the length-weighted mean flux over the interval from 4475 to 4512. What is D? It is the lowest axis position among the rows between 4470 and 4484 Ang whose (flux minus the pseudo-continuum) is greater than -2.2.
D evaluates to 4471.23 Ang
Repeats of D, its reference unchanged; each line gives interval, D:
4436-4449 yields 4437.39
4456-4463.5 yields 4457.87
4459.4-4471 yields 4459.92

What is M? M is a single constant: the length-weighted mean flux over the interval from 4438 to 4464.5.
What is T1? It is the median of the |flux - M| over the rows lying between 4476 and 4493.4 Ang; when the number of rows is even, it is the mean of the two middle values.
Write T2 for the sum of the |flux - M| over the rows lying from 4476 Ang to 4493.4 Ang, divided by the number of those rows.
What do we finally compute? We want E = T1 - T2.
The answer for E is -0.13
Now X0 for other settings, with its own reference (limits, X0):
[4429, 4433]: 0.047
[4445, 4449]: 0.050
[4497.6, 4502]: 0.013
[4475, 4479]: 0.030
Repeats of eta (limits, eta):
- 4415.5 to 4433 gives 4424.12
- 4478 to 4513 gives 4505.34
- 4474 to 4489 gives 4475.35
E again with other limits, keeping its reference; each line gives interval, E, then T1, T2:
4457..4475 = 0.11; 1.30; 1.19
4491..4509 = -0.30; 1.86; 2.16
